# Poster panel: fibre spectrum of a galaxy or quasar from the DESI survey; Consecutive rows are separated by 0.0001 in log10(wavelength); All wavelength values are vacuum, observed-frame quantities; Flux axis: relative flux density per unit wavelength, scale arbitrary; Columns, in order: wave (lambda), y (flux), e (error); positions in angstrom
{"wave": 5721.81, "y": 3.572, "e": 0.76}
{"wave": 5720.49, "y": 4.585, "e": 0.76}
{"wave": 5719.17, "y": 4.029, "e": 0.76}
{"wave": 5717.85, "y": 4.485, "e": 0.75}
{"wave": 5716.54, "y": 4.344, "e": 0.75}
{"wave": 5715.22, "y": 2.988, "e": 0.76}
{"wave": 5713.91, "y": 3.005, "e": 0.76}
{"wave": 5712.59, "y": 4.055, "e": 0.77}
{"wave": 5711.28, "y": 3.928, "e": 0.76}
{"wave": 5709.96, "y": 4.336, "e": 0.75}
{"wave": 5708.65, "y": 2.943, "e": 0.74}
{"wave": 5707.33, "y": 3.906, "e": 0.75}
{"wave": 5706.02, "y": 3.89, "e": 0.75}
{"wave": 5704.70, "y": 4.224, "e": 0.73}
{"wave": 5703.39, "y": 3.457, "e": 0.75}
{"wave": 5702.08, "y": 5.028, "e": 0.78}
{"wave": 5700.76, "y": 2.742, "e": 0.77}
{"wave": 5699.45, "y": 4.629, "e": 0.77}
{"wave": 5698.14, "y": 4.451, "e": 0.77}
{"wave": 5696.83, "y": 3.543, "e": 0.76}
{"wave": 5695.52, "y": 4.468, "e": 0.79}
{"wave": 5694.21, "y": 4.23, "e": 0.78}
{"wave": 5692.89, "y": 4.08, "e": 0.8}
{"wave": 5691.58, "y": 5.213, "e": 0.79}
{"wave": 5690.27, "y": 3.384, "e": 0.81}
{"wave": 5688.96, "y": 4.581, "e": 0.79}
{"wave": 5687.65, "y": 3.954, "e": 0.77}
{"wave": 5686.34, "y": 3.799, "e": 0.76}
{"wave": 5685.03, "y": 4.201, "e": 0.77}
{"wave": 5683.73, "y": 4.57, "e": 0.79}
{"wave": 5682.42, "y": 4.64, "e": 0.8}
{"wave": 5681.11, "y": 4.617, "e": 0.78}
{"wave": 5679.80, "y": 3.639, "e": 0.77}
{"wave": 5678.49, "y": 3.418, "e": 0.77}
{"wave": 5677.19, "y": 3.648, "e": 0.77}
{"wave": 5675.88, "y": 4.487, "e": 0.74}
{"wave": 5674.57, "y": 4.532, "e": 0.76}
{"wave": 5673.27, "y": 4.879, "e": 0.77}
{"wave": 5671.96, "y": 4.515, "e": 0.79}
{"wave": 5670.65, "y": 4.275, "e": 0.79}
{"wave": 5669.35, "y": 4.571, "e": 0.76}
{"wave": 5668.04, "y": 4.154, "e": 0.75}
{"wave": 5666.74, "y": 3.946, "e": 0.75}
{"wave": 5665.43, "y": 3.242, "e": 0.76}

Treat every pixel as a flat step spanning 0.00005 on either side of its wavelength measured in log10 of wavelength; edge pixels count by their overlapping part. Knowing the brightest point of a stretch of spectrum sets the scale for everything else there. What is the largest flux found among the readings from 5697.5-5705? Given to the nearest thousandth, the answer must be 5.028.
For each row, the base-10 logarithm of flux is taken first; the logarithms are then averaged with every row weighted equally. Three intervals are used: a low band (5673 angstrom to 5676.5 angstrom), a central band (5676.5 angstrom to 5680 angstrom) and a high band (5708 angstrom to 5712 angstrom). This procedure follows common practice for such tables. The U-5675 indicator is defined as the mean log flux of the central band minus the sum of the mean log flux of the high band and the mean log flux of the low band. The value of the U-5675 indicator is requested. -0.680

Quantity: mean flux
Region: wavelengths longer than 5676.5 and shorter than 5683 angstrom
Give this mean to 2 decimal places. 3.99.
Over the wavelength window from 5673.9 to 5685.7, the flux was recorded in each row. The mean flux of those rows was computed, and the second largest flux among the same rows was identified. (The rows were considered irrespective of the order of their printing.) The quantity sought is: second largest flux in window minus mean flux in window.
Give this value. 0.4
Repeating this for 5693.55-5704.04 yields 0.6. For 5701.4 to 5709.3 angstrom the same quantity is 0.3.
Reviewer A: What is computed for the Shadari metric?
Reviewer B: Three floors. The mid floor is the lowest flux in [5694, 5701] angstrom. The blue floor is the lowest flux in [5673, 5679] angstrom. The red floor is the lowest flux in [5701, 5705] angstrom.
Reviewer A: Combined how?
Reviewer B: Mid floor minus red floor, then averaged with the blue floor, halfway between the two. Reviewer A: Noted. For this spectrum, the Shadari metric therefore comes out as 1.4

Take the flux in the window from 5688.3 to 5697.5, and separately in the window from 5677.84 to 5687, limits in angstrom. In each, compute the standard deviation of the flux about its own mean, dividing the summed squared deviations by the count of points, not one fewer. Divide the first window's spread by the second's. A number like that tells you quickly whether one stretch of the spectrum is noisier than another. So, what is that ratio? 1.23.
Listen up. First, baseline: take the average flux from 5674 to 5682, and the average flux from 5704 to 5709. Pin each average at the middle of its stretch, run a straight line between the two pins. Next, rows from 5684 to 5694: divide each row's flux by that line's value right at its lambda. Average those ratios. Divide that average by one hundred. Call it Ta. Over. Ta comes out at 0.0106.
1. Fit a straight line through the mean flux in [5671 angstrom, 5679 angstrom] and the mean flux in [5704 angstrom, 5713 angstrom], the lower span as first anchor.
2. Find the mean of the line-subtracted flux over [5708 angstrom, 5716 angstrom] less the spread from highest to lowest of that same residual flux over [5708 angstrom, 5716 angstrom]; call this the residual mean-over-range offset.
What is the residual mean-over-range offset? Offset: -1.7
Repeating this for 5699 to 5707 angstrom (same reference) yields -2.3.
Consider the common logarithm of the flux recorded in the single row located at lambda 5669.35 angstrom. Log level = 0.660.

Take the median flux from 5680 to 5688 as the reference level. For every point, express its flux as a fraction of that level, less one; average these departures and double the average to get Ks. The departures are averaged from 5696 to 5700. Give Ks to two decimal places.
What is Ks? -0.08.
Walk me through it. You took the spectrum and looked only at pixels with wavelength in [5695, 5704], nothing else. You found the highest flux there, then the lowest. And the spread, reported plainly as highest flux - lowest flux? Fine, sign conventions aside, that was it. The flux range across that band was 2.29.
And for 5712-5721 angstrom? 1.60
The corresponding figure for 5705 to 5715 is 1.39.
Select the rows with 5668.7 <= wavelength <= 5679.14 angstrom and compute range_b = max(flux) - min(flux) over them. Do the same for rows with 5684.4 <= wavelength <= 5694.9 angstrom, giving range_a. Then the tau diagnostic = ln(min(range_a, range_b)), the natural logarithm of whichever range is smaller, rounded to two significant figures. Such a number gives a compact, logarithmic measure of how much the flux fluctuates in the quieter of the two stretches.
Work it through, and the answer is 0.38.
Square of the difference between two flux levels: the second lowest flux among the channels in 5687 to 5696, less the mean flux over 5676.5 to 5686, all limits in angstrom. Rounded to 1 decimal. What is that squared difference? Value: 0.0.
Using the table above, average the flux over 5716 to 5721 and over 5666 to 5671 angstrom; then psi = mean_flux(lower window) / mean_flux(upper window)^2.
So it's 0.22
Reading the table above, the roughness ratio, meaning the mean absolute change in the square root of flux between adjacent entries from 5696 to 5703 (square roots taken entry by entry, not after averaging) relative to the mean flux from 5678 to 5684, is 0.081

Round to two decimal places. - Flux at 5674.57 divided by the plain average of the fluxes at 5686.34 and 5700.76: 1.39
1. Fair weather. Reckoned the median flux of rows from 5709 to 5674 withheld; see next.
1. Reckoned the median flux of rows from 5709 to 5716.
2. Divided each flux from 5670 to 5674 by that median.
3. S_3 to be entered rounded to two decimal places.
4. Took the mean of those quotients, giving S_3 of 1.16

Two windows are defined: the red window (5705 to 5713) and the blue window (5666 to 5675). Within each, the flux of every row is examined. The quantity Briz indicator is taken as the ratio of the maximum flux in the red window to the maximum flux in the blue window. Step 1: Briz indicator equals 0.89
